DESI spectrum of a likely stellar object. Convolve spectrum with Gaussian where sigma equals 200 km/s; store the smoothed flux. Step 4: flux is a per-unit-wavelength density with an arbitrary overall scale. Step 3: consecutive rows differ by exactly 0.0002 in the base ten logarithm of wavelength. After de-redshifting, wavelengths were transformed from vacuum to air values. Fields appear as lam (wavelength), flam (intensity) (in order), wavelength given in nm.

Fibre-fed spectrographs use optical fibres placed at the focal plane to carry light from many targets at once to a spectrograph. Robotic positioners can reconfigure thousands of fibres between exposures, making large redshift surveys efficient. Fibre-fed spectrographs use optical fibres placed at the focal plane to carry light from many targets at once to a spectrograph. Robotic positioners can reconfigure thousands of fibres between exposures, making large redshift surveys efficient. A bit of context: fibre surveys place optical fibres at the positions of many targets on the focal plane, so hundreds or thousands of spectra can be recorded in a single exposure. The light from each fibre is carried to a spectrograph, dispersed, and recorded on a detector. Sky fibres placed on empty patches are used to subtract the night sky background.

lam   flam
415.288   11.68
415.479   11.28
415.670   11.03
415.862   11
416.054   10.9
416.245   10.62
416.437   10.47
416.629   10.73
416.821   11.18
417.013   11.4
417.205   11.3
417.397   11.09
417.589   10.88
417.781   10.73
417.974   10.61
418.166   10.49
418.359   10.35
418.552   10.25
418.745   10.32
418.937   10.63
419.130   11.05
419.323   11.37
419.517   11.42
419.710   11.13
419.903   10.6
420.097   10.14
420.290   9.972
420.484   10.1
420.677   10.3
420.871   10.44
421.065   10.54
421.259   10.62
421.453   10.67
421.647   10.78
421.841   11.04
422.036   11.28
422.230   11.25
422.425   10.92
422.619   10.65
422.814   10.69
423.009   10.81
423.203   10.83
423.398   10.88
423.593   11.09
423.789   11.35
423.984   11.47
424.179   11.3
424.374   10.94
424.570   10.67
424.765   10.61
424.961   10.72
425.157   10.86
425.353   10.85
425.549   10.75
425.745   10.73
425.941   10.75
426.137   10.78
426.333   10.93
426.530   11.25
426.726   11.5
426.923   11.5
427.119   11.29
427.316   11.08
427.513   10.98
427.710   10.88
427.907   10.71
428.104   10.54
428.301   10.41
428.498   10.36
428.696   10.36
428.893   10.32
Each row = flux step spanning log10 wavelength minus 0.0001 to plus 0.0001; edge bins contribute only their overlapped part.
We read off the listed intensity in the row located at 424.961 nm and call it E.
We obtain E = 10.72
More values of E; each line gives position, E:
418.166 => 10.49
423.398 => 10.88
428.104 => 10.54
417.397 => 11.09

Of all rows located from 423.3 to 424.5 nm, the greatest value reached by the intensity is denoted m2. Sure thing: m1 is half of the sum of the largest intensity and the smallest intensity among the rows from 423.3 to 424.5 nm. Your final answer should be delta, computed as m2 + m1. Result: 22.6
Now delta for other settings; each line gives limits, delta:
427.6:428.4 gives 21.5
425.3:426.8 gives 22.6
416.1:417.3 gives 22.3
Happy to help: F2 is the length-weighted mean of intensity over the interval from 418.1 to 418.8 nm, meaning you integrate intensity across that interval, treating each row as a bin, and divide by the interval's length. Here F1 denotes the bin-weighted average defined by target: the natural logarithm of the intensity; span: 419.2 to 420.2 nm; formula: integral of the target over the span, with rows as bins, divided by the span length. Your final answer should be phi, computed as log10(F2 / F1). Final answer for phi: 0.636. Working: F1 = 2.39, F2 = 10.3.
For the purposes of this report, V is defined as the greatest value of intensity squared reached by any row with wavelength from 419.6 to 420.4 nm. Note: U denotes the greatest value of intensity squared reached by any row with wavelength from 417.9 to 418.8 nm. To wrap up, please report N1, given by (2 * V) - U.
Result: 135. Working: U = 113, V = 124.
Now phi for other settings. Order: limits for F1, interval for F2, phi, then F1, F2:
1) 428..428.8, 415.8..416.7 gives 0.661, 2.34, 10.7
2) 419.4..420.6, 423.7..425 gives 0.670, 2.36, 11.0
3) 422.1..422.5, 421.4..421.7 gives 0.649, 2.41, 10.7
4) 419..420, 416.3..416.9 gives 0.651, 2.41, 10.8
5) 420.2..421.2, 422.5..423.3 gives 0.664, 2.33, 10.8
